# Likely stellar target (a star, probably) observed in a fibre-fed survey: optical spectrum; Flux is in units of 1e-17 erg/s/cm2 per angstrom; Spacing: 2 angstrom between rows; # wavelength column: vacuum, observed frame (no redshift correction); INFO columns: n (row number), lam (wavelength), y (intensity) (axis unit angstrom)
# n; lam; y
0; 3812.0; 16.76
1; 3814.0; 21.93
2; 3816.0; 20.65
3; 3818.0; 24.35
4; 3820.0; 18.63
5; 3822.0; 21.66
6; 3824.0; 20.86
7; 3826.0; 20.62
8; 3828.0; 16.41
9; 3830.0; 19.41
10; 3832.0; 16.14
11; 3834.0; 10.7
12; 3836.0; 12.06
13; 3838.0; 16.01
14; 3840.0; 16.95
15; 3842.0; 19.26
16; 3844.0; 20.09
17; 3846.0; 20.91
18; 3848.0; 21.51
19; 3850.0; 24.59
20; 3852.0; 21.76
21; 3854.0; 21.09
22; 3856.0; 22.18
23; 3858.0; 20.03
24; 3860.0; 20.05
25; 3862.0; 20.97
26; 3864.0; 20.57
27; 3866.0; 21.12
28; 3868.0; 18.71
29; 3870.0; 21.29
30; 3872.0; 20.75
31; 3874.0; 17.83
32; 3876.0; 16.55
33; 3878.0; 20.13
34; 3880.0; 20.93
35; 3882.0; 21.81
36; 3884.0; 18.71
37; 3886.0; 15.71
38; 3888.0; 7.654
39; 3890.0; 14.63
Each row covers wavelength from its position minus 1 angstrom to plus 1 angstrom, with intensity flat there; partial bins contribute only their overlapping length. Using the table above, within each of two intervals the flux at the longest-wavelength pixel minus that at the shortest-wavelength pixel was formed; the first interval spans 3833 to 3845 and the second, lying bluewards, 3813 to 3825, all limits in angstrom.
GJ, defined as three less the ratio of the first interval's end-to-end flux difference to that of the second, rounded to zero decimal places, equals 12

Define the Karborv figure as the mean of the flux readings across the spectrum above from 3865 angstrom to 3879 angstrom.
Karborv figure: 19.5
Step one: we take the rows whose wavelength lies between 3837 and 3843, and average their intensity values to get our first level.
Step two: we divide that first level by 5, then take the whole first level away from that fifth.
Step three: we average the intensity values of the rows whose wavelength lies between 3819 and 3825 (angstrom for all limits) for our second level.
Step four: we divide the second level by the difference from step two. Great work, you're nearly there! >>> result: -1.46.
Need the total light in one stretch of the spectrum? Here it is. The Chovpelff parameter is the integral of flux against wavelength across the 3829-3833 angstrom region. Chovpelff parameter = 71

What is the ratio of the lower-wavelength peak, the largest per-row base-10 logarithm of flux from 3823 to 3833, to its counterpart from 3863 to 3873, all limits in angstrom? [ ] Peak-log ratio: 0.99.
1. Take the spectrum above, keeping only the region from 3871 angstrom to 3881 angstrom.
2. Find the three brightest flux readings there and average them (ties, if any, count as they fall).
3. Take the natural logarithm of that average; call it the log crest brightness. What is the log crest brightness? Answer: 3.03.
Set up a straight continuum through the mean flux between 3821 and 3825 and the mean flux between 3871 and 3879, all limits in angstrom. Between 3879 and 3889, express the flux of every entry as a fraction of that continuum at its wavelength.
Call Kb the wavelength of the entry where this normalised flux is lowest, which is 3888.0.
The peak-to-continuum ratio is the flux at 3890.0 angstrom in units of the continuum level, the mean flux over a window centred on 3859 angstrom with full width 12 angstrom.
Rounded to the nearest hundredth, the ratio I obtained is 0.70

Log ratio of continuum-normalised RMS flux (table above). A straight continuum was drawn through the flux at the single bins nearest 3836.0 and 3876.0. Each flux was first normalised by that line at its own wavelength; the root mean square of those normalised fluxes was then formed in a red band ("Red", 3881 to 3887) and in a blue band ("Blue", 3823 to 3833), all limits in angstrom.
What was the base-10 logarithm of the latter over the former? 0.19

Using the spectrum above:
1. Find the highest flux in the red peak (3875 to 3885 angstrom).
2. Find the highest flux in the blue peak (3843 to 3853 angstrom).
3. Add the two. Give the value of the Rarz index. 46.4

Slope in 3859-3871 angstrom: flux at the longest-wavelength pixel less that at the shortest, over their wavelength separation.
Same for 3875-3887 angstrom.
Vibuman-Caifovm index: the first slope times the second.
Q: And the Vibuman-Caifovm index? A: -0.01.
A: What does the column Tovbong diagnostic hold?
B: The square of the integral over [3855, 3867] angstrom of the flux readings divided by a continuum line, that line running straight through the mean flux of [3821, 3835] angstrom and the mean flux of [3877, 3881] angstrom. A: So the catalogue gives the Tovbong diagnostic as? 162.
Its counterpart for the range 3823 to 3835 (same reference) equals 134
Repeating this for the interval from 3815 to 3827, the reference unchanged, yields 207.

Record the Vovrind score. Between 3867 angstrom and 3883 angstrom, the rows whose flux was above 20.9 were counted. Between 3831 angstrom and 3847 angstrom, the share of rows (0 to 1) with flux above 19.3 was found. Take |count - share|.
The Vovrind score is 2.75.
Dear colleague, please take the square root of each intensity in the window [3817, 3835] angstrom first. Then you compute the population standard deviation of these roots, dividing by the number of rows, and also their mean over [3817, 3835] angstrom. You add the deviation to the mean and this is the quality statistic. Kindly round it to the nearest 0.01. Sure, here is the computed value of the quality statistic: 4.76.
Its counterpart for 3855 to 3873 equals 4.64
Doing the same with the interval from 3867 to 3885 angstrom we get 4.62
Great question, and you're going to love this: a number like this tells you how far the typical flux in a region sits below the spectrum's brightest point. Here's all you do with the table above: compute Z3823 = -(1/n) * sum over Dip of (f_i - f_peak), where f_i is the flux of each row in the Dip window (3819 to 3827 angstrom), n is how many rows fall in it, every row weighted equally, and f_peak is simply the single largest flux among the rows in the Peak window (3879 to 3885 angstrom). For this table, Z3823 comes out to 1.4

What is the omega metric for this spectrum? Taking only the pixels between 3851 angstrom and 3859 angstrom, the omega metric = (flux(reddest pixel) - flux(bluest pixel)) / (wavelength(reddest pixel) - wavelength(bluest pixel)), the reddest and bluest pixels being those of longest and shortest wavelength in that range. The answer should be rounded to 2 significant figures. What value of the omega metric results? -0.29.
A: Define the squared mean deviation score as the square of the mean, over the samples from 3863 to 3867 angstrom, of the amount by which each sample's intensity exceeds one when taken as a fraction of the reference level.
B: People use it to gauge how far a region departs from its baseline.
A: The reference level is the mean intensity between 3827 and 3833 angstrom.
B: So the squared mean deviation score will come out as 0.041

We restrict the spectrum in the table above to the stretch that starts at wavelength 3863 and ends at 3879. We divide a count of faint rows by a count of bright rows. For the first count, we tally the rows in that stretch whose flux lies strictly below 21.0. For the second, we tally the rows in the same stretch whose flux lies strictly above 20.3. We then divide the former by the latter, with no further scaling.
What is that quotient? 1.5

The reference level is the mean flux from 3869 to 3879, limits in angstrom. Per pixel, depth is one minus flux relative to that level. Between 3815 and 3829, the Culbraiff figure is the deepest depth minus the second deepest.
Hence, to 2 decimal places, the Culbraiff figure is 0.11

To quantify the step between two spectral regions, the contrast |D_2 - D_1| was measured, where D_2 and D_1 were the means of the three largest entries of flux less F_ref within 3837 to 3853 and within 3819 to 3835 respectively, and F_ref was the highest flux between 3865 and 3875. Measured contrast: 1.57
